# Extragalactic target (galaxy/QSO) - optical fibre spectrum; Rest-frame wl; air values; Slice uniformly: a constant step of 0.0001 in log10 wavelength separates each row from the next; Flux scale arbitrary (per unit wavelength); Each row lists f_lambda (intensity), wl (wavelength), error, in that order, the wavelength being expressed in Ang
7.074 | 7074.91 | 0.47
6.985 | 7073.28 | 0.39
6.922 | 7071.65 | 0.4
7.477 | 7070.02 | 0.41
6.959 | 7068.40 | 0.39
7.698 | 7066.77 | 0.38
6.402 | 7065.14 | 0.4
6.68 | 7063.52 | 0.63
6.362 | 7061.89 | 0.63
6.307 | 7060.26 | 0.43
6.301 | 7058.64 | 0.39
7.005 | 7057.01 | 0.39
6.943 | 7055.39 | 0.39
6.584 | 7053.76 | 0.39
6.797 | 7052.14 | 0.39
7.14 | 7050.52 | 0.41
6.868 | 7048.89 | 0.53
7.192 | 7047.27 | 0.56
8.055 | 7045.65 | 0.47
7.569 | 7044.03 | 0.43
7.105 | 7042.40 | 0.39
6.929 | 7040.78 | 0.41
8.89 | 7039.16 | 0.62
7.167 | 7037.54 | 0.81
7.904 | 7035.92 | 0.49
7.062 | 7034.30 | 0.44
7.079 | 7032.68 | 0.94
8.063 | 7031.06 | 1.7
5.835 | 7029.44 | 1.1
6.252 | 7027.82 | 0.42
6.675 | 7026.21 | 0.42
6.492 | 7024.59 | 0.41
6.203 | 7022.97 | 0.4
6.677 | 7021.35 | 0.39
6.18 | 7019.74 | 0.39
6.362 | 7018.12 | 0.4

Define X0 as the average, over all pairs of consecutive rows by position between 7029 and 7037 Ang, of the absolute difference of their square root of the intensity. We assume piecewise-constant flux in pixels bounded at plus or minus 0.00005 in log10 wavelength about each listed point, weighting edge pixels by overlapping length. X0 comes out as 0.190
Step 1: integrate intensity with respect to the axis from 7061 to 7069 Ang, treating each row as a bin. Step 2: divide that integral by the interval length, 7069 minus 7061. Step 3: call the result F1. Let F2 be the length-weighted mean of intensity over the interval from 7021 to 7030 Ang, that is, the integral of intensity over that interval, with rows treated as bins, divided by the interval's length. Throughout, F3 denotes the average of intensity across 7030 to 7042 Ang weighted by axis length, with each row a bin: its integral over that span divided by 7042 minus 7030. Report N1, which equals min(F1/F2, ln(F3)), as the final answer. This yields 1.07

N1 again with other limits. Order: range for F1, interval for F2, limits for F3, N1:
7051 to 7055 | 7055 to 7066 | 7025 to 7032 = 1.03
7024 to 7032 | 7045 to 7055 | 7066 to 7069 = 0.94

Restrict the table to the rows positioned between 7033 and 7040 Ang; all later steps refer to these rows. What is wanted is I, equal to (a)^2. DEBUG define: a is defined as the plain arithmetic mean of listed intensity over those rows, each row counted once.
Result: 60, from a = 7.8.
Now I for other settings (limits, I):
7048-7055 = 47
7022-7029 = 41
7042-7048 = 56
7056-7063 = 42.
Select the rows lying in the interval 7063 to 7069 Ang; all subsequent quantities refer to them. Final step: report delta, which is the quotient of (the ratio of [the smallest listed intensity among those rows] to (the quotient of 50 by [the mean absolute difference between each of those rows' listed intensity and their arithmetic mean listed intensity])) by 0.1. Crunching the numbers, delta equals 0.50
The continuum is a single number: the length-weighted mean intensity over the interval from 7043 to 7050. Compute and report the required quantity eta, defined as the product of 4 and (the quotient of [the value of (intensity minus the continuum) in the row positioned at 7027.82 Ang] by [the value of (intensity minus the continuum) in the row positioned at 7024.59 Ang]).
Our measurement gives 5.1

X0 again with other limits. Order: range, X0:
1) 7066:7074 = 0.087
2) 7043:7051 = 0.089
